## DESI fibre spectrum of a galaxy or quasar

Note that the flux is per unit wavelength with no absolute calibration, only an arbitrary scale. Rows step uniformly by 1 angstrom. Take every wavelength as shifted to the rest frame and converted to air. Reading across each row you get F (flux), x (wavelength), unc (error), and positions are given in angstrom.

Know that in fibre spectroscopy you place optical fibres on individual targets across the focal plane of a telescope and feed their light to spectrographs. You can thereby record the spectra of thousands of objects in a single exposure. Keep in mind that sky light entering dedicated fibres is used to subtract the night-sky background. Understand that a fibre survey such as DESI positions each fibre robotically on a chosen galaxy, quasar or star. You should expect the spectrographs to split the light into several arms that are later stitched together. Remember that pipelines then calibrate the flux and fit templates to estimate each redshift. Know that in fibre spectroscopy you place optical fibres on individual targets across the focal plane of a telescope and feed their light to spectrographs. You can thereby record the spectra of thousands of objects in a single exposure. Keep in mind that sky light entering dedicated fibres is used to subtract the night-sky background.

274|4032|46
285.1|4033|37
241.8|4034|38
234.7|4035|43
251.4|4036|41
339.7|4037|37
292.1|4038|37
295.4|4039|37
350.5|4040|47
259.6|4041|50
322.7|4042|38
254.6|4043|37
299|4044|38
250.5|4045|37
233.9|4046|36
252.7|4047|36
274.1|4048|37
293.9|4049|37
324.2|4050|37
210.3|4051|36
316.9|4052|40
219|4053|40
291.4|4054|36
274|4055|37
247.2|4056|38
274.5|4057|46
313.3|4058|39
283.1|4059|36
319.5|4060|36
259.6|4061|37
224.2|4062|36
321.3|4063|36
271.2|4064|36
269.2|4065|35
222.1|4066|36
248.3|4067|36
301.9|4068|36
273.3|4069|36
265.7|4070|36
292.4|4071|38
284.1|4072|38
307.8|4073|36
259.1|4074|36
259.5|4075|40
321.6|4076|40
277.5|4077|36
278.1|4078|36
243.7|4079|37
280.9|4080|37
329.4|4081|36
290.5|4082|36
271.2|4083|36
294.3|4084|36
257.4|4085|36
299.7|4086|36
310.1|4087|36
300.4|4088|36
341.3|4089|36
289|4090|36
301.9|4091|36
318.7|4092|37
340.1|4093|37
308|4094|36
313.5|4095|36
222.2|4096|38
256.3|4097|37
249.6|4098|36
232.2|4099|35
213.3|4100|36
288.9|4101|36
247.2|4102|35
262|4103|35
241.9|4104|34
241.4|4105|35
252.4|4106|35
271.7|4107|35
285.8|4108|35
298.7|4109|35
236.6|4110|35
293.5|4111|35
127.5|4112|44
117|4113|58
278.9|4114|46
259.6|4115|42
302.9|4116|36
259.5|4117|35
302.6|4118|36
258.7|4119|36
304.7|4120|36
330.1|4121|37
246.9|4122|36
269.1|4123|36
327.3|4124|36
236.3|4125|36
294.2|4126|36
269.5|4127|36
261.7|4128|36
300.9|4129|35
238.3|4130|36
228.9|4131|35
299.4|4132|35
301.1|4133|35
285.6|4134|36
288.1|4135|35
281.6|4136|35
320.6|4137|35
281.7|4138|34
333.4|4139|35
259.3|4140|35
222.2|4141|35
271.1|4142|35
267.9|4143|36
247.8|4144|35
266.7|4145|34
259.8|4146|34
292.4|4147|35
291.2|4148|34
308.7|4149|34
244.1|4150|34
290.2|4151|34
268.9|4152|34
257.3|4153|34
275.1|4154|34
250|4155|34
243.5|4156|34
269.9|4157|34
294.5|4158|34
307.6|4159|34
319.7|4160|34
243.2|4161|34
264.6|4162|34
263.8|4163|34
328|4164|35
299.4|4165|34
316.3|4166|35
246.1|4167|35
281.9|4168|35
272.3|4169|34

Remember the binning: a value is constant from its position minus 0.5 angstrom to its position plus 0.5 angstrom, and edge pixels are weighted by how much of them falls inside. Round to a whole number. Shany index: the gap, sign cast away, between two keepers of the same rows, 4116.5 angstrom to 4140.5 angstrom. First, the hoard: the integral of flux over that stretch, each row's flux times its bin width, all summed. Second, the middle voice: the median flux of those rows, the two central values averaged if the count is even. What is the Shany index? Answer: 6496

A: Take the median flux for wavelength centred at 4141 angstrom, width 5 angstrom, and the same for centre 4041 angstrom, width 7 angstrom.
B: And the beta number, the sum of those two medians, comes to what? 563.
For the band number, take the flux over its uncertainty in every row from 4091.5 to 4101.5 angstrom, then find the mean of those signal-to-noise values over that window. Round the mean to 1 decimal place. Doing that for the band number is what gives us 7.5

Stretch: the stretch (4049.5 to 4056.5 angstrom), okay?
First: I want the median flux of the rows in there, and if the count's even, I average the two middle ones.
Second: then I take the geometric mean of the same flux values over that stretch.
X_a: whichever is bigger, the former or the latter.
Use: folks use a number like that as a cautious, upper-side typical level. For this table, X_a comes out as 274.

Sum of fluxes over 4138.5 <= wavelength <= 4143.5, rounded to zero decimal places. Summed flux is 1354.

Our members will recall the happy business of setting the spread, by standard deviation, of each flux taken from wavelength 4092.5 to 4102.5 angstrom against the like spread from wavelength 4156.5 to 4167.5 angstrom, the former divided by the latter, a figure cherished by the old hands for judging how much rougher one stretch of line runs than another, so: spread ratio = 1.4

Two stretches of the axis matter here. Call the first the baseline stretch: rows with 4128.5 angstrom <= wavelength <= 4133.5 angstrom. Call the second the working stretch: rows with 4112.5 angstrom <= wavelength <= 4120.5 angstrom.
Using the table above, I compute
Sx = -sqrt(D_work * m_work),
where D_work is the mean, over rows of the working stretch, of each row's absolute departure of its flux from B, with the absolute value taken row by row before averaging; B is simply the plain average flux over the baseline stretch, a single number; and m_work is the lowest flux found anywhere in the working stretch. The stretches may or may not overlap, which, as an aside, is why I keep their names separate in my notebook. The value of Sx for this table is -66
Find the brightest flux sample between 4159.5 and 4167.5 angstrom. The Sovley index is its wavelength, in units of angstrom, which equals 4164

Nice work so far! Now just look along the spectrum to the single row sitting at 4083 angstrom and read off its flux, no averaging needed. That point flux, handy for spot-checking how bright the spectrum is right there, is 271.2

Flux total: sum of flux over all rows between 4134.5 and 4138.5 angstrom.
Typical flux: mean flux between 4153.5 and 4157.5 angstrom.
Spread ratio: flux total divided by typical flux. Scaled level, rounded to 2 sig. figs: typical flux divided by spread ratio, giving 58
